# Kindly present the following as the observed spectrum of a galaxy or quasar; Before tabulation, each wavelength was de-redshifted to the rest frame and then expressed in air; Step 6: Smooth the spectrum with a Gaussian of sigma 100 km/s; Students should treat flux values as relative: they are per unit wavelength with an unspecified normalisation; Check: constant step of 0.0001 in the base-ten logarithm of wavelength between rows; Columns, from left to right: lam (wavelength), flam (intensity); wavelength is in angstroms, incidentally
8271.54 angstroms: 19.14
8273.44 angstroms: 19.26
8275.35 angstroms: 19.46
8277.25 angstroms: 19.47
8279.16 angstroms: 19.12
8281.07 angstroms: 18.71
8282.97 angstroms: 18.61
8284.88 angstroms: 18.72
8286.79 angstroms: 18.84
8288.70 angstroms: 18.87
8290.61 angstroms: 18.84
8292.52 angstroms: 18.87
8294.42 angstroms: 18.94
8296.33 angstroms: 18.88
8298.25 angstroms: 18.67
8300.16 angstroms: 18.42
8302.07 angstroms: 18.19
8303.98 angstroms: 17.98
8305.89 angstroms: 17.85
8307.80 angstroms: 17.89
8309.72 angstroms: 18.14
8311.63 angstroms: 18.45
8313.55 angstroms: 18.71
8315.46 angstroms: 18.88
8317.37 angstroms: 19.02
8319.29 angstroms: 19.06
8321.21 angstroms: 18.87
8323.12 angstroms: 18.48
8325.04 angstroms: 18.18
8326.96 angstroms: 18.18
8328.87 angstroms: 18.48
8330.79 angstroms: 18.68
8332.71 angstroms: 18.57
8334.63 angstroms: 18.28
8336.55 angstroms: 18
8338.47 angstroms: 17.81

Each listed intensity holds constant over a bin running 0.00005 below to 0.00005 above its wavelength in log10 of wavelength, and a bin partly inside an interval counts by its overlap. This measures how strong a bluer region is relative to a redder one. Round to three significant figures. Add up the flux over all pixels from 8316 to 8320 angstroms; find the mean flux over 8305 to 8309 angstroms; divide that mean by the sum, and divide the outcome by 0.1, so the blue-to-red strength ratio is 4.69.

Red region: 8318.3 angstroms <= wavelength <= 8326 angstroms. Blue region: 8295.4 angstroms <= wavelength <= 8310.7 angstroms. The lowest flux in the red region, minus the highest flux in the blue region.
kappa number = -0.70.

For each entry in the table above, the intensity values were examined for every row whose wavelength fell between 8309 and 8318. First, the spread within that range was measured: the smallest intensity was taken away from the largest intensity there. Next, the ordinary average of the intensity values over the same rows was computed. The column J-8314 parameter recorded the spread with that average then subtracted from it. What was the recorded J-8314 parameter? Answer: -17.8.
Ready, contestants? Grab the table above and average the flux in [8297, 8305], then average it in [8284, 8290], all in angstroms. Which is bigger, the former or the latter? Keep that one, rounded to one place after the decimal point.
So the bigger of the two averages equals 18.8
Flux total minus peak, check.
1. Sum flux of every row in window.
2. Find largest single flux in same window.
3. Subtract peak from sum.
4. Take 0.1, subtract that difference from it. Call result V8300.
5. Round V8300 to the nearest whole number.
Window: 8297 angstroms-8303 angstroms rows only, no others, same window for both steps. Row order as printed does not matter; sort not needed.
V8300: -37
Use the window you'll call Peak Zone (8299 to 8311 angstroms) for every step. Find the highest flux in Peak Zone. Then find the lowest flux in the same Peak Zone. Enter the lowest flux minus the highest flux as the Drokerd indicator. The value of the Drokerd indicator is -0.6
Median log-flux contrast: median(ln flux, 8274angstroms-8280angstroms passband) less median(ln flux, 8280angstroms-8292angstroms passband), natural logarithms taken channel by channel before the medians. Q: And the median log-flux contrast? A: 0.036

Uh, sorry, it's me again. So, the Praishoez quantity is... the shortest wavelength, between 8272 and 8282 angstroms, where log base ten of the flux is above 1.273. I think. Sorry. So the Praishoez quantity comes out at 8273.44 angstroms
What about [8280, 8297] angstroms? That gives 8286.79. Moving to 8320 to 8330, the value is 8321.21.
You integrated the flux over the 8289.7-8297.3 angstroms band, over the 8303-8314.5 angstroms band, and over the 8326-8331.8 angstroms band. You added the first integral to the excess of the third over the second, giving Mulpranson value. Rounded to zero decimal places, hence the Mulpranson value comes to 42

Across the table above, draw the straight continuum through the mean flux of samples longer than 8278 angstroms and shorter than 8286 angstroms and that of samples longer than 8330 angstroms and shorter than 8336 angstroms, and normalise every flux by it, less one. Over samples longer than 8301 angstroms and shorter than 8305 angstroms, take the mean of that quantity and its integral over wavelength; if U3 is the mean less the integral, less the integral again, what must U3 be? 0.21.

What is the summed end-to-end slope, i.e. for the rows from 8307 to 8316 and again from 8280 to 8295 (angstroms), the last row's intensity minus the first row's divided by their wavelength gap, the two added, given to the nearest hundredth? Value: 0.15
